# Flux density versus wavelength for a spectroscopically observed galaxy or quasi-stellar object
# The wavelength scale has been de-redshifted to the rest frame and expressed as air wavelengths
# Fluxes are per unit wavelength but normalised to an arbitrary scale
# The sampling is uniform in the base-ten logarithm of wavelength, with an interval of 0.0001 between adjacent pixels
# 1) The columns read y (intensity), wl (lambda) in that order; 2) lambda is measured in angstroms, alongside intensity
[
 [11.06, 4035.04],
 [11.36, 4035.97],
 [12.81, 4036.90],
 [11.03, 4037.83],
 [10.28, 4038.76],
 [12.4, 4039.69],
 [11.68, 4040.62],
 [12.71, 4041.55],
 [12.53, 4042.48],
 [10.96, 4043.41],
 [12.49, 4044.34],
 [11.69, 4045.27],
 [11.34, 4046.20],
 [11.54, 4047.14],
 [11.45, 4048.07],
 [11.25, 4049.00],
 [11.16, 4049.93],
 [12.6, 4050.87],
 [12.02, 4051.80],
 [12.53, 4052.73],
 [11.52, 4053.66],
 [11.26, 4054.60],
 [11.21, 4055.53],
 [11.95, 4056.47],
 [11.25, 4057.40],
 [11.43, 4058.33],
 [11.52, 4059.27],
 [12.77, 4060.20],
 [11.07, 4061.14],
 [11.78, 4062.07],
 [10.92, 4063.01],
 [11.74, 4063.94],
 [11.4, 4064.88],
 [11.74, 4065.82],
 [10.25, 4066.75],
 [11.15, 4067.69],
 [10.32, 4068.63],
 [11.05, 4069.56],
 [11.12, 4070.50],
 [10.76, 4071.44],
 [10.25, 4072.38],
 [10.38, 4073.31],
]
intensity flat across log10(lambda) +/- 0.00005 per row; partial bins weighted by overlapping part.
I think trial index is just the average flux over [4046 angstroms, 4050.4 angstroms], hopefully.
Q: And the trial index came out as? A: 11.3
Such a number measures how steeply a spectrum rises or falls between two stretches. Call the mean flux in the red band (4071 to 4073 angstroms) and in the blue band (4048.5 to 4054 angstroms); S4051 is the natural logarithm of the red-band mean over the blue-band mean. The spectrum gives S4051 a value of -0.12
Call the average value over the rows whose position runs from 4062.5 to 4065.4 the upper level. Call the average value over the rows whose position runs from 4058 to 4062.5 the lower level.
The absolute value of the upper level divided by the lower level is 0.97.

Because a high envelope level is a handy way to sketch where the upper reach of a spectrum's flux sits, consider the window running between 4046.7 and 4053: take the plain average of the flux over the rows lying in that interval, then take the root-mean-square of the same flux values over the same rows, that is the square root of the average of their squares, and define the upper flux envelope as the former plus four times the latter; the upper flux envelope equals 59.0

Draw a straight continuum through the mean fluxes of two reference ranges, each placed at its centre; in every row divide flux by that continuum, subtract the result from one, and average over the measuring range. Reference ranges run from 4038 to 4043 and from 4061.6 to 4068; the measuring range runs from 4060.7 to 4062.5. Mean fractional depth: -0.005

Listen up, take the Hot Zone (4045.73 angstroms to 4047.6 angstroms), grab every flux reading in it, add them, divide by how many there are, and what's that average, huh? 11.4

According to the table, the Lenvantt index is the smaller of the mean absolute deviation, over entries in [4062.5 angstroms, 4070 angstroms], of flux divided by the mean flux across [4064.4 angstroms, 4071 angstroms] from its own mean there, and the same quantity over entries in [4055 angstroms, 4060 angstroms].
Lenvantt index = 0.019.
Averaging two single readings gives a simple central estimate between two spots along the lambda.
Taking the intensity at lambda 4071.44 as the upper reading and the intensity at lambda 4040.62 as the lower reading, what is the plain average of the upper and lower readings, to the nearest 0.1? 11.2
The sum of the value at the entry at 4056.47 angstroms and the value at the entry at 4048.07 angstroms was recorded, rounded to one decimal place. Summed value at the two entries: 23.4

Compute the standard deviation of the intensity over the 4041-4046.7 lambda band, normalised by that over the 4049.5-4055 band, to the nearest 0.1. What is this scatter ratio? 1.1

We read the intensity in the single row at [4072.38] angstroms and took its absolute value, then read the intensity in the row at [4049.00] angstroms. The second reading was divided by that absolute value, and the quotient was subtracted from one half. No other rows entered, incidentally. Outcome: -0.598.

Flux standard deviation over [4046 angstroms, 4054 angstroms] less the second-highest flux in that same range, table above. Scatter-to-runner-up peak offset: -12.0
